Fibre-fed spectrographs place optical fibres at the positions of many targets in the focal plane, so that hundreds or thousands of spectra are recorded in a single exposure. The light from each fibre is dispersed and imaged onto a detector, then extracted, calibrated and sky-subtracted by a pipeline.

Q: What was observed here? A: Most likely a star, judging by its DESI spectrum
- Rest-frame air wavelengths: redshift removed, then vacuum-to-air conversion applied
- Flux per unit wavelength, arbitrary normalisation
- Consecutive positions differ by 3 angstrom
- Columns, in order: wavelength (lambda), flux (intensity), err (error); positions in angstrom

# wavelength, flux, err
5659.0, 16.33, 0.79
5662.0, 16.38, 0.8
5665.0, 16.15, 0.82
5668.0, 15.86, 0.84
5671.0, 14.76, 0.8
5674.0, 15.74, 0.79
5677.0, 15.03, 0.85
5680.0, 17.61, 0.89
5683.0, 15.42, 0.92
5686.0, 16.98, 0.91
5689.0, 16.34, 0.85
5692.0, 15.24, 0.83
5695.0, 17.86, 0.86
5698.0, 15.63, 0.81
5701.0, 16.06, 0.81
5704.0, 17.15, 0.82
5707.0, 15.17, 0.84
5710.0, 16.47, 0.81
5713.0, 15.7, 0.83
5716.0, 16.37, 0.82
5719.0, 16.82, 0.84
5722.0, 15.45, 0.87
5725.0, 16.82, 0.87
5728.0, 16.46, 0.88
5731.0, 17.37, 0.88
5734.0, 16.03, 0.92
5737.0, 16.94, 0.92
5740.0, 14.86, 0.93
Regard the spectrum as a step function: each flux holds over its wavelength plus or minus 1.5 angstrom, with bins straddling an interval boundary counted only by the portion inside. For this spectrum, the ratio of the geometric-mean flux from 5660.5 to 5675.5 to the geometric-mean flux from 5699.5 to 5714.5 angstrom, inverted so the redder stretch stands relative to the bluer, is 1.02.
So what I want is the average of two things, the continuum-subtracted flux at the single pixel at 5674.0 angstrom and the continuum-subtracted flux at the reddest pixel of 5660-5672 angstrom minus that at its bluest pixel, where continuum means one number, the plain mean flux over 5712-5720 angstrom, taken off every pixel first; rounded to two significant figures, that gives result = -1.1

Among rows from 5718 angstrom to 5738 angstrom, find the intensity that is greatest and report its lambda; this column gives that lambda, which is 5731.0 angstrom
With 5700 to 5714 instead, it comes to 5704.0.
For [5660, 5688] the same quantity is 5680.0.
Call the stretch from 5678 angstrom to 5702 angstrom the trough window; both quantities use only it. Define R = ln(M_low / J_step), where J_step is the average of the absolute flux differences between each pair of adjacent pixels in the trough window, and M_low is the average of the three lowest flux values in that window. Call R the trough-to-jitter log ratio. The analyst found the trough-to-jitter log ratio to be 2.3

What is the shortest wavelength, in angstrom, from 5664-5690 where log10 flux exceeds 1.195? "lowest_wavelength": 5665.0 angstrom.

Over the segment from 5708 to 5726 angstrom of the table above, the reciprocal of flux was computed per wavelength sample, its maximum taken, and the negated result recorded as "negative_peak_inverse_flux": -0.0647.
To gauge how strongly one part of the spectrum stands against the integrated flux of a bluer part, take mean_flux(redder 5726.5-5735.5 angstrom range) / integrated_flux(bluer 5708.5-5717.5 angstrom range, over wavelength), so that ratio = 0.114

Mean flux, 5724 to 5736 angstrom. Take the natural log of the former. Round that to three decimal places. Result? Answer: 2.814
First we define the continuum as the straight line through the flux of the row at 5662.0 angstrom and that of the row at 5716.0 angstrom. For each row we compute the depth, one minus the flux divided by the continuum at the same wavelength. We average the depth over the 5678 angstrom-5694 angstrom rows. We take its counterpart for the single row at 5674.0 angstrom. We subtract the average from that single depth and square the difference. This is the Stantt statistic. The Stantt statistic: 0.0013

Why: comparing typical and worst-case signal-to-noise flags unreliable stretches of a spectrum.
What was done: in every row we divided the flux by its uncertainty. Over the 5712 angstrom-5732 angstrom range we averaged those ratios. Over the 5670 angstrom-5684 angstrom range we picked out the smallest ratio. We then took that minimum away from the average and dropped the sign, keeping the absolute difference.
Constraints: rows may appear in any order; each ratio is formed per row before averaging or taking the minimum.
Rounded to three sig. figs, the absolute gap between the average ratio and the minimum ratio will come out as 2.44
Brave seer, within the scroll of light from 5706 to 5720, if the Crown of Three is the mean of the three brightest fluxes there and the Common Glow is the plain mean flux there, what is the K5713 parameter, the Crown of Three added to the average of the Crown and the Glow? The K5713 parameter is 32.9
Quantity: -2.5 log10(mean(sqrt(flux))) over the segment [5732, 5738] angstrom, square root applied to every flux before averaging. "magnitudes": -1.52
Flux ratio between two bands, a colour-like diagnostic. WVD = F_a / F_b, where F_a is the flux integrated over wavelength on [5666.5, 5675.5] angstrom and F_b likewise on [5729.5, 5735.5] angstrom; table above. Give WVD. 1.4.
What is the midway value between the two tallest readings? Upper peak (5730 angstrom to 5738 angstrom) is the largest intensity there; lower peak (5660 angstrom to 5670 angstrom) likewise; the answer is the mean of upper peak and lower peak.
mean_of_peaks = 16.9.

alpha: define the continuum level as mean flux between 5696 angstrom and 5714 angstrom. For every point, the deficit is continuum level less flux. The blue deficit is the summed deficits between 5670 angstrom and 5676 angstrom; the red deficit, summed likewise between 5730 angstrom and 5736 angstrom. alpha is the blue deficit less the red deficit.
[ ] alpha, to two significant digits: 2.9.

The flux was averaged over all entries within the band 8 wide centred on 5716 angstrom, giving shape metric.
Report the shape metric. 16.3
